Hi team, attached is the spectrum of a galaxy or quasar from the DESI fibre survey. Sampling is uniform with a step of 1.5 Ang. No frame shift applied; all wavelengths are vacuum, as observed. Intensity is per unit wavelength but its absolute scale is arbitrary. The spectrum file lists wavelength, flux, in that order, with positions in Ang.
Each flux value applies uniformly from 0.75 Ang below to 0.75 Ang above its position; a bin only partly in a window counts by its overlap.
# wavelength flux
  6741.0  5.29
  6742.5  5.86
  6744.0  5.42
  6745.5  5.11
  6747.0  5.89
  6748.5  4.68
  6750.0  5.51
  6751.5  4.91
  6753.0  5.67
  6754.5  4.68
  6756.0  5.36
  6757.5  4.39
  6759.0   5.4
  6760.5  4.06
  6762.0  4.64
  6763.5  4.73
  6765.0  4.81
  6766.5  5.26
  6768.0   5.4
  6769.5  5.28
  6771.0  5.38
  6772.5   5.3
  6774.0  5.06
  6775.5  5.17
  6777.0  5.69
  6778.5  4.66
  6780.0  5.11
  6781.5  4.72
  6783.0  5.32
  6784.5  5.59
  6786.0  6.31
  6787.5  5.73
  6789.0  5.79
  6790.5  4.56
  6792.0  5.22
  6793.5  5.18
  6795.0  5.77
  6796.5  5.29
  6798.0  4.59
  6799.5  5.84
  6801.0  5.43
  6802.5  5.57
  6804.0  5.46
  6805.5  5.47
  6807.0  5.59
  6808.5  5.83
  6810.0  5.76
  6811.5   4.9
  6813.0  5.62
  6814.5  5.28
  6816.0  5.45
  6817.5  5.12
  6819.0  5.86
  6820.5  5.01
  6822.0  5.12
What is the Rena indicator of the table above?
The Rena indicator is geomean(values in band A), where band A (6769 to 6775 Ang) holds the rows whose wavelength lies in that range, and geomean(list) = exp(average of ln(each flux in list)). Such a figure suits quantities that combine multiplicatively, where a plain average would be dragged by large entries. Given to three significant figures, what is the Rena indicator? 5.25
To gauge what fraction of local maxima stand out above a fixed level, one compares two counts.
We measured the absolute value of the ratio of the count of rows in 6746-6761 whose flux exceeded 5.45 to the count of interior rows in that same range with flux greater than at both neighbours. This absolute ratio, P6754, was 0.75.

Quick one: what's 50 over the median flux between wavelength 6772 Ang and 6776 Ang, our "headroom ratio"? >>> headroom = 9.67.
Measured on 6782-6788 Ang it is 8.83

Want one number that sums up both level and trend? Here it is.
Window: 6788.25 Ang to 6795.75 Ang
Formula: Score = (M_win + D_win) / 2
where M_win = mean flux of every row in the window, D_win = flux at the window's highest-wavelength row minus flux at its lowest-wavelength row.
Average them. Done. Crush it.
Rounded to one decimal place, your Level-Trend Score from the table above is 2.6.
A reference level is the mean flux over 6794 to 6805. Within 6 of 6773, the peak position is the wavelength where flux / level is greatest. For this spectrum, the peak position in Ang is 6777.0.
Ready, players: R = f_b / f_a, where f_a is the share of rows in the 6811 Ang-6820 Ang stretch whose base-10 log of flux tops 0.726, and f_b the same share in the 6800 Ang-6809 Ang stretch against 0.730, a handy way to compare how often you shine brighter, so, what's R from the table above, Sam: 2.0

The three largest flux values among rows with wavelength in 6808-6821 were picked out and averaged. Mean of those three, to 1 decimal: 5.8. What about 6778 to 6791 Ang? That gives 5.9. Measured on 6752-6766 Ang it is 5.5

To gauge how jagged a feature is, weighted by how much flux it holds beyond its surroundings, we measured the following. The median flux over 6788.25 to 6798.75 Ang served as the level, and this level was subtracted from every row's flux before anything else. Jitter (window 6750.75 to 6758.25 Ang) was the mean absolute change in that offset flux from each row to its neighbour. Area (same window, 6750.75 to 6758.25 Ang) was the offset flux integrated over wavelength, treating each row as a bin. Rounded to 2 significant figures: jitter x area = -1.4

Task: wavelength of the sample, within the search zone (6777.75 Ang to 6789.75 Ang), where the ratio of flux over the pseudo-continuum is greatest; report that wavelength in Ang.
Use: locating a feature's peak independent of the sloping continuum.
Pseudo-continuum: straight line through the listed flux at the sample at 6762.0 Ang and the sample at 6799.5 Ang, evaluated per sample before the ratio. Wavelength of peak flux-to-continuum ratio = 6786.0 Ang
